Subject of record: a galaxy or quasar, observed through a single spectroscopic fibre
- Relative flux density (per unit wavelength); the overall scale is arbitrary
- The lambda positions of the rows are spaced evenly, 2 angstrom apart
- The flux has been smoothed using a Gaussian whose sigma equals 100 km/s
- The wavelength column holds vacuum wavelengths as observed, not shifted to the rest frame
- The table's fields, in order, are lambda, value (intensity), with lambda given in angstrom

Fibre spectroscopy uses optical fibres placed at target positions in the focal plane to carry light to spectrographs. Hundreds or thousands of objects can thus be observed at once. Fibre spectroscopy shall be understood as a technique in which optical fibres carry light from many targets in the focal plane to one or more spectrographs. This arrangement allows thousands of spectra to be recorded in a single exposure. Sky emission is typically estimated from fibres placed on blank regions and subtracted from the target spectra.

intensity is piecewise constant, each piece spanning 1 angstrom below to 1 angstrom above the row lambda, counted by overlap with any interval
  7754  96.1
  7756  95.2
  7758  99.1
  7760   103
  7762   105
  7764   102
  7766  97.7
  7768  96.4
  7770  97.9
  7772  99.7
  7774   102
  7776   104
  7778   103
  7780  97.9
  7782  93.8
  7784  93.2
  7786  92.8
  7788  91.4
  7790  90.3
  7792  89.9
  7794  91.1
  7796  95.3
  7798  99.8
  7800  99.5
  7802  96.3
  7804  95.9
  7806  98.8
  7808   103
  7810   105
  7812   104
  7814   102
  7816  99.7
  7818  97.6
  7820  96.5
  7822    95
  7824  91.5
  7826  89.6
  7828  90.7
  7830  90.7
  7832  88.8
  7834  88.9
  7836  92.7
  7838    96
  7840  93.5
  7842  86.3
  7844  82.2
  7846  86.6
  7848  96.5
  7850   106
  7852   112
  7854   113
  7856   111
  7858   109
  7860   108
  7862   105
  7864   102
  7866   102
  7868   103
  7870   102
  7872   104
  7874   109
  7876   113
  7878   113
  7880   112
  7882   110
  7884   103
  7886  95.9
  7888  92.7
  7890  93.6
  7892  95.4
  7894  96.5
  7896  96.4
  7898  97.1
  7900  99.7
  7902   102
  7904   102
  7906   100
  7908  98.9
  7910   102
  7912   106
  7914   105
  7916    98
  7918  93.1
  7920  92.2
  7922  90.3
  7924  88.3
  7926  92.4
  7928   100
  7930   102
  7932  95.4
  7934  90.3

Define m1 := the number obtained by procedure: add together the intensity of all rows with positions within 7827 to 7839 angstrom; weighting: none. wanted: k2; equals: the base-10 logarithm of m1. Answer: 2.74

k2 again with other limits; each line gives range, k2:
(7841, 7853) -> 2.76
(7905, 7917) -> 2.79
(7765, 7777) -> 2.78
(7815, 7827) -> 2.76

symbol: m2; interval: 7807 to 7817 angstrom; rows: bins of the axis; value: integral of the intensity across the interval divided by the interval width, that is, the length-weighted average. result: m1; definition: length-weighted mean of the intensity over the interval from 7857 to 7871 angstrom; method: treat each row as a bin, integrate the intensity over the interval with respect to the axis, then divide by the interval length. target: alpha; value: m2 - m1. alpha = -2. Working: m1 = 104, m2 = 103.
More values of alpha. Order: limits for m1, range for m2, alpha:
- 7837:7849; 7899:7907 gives 11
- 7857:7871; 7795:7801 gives -6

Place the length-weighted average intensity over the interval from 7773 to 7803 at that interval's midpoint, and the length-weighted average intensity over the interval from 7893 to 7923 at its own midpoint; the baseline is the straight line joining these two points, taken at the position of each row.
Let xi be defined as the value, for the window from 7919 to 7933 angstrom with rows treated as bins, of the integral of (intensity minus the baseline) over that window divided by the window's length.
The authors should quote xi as -4.6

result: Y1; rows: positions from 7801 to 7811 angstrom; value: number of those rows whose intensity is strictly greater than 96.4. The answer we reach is 3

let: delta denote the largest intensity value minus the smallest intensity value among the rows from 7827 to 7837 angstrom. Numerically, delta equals 4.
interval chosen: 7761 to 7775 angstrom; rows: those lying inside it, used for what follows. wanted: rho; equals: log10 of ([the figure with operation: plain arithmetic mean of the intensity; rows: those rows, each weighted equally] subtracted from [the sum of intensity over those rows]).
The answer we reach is 2.78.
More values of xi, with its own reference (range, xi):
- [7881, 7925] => -0.4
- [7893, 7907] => 0.7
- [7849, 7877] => 9.4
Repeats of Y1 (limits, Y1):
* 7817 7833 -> 2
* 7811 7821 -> 5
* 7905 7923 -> 6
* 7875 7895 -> 6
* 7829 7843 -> 0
